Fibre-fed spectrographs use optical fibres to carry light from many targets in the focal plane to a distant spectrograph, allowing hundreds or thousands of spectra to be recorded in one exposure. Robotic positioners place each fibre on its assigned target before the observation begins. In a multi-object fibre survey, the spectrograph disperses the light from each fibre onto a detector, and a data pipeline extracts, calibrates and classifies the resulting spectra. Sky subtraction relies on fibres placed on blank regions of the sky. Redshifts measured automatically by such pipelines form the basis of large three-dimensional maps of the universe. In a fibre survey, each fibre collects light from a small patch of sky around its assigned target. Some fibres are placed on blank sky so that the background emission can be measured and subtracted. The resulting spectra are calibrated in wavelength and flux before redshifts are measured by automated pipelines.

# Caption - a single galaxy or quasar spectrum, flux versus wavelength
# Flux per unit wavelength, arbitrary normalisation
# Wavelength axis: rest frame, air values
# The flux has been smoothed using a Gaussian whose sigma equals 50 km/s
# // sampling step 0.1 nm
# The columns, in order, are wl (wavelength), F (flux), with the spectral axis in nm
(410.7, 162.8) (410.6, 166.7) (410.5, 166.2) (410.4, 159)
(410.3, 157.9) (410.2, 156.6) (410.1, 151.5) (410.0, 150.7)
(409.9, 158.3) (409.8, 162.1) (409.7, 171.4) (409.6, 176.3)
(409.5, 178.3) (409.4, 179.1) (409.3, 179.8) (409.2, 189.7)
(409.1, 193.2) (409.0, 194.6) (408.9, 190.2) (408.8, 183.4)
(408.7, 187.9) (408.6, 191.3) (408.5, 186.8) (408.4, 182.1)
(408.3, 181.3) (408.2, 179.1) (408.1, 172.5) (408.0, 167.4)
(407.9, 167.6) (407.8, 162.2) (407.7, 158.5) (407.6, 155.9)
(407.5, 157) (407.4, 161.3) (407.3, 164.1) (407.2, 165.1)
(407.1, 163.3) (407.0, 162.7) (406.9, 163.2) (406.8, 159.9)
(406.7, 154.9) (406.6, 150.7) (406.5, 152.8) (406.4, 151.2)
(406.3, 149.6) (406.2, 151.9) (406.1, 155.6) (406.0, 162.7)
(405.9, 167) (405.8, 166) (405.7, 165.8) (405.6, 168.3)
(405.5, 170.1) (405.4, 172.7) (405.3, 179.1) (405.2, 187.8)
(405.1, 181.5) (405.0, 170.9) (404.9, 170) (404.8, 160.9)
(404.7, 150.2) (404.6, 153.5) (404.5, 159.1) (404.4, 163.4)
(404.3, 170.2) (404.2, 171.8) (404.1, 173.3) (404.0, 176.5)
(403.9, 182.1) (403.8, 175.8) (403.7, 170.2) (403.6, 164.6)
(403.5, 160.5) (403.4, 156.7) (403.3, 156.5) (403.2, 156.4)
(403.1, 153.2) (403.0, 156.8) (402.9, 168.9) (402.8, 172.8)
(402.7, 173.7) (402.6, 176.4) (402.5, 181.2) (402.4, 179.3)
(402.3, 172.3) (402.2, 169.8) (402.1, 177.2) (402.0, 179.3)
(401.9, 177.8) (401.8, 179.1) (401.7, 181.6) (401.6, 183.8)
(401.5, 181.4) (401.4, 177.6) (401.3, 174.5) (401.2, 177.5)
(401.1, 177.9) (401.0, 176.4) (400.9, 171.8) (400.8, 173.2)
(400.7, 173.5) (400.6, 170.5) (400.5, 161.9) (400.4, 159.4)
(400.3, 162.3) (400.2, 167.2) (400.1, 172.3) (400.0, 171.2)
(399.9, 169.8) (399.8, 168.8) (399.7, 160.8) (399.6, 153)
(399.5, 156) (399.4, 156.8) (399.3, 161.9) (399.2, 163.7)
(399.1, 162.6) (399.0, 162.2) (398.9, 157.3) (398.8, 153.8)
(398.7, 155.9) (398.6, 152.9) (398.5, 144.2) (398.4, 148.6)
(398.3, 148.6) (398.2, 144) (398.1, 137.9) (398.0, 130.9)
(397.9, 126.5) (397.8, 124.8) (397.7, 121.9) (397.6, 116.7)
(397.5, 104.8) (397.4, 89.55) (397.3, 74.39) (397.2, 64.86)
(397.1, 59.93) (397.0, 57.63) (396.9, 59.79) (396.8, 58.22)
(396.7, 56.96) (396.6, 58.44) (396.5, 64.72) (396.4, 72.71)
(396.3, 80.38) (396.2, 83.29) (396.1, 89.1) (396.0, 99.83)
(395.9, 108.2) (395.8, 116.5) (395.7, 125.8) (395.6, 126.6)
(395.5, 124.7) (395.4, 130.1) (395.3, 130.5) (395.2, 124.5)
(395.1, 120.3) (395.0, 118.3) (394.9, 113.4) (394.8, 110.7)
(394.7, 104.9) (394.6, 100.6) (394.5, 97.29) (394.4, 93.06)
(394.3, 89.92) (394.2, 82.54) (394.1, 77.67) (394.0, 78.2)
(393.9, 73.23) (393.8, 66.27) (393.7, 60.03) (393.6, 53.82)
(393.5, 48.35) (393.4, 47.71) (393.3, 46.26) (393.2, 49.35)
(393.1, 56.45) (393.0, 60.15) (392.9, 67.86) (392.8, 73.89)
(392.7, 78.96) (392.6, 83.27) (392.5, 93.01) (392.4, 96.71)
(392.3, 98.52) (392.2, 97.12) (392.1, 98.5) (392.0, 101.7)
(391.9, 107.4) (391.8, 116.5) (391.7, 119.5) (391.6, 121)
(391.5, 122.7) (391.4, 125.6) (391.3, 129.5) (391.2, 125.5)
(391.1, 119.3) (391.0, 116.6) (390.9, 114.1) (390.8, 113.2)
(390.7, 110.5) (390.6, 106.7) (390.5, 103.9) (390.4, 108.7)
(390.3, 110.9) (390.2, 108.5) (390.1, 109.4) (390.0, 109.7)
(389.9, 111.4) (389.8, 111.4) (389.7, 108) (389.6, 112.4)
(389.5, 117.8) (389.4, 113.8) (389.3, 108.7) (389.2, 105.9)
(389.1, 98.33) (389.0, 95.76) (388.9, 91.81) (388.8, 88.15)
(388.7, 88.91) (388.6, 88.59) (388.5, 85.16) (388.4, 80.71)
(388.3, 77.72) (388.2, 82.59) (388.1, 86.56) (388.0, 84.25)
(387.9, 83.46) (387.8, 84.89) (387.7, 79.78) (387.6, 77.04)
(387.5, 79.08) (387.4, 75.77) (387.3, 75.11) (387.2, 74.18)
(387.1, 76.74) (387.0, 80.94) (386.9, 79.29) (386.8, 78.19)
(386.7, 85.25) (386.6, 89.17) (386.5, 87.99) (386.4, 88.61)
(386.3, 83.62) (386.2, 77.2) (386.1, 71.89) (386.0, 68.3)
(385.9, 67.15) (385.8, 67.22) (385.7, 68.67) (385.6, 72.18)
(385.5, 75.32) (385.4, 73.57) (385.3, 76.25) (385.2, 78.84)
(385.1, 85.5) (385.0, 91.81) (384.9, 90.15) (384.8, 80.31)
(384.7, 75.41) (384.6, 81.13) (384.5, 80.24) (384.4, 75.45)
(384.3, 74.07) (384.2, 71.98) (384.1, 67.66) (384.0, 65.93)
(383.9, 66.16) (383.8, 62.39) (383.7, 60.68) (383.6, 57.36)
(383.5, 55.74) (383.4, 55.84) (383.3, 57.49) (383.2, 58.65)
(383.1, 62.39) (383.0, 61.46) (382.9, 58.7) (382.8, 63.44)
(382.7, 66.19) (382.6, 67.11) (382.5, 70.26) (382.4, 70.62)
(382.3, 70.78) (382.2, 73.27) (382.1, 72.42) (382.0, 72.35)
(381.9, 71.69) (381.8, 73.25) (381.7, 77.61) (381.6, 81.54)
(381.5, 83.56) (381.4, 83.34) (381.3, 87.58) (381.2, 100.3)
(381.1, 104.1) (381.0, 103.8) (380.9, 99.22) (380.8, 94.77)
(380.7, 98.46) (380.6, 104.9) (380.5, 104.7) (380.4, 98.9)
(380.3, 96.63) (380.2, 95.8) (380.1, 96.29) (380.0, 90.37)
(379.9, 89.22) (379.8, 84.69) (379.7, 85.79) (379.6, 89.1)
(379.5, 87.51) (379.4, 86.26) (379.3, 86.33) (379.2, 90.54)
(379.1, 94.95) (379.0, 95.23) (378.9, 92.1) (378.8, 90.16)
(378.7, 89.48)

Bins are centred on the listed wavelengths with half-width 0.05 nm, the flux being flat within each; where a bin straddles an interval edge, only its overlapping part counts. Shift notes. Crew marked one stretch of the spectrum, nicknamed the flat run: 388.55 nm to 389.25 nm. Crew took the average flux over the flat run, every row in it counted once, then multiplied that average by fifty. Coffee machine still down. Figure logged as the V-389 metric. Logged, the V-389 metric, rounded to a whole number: 4696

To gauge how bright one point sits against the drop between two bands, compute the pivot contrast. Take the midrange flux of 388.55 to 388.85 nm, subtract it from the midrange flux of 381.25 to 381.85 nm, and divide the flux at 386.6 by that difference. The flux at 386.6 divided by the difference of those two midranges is -11.0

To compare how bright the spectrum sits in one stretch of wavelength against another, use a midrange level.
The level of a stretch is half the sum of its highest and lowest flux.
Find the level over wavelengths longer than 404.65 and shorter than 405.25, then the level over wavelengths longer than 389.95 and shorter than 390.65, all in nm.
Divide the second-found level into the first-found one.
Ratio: 1.6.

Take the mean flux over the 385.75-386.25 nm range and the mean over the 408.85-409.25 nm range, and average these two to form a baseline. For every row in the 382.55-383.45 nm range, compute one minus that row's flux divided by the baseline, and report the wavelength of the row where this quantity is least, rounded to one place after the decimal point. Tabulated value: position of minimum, 382.6 nm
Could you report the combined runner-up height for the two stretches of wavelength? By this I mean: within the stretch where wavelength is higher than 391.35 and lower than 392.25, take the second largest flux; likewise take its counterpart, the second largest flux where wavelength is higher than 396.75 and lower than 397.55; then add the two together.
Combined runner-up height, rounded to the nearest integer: 212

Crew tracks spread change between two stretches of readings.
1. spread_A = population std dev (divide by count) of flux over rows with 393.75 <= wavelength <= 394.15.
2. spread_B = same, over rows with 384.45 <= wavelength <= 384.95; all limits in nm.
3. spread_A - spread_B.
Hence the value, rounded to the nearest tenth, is 0.0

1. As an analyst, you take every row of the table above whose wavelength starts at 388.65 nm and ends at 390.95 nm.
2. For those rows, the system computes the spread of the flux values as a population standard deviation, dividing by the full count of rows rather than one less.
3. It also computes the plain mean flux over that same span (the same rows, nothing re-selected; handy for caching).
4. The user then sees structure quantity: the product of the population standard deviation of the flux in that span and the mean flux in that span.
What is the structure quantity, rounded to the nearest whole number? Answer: 856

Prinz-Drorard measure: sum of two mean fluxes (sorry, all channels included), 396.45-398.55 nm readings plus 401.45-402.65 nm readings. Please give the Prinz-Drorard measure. 278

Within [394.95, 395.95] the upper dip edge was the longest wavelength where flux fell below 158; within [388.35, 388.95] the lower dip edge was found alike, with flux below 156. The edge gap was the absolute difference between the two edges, 7.00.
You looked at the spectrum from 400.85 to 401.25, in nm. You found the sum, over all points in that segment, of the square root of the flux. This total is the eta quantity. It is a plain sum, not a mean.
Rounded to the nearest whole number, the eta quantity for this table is 53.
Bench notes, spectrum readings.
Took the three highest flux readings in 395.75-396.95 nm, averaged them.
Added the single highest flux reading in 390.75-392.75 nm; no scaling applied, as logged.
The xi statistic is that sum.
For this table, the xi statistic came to 238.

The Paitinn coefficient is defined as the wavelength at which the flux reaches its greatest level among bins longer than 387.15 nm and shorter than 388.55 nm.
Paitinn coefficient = 388.1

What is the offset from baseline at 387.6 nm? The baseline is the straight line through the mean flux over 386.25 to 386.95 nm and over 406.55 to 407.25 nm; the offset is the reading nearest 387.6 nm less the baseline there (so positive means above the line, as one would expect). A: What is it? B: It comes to -11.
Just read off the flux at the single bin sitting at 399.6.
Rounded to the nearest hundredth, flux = 153.00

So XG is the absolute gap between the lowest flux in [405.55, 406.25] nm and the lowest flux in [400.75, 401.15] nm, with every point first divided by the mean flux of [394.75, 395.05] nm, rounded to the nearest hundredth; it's 0.17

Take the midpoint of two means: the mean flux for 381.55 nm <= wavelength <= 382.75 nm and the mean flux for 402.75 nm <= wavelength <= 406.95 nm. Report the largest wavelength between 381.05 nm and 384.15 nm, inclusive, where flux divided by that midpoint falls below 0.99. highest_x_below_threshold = 384.1 nm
